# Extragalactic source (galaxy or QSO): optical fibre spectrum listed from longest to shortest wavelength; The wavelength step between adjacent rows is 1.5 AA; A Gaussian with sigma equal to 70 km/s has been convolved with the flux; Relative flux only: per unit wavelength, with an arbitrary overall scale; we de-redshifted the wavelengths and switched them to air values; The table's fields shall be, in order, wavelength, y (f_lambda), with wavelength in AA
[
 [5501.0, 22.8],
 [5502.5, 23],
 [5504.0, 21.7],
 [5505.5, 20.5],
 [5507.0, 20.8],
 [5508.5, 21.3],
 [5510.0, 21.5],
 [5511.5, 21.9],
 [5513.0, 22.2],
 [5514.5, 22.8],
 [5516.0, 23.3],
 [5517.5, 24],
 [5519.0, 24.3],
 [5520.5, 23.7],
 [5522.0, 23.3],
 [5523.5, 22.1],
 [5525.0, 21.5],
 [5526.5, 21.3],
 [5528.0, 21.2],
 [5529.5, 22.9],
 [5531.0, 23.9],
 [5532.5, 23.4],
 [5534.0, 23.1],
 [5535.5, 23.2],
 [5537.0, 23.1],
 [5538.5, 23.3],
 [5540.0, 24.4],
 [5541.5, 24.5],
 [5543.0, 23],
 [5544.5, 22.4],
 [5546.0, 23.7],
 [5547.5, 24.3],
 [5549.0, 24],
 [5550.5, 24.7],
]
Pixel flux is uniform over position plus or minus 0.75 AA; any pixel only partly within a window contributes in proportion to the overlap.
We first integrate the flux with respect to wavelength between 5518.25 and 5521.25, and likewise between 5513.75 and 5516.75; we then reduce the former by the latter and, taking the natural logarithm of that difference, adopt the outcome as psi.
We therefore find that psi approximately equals 1.0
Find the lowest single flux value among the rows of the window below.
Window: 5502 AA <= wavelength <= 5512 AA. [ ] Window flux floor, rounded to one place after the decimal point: 20.5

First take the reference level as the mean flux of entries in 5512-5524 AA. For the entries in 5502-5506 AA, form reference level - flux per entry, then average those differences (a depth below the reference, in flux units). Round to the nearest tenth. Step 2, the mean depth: 1.5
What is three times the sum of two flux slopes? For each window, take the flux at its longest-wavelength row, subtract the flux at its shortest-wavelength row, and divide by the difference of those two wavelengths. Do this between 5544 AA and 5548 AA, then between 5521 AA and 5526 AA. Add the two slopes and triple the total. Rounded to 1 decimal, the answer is 0.1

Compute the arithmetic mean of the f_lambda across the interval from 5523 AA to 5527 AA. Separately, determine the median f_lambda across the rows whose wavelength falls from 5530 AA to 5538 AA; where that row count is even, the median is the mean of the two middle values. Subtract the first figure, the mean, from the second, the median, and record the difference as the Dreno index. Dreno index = 1.6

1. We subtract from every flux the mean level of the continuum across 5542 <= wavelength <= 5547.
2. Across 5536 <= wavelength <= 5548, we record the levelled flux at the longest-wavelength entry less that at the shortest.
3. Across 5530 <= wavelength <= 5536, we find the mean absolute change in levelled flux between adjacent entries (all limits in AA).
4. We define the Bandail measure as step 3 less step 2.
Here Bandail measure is -0.9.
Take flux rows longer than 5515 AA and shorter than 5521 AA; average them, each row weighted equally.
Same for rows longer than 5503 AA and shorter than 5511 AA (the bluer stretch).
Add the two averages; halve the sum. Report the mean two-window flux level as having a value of 22.5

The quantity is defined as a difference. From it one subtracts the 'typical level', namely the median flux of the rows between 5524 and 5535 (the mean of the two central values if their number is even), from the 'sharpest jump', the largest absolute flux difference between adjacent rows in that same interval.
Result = -21.2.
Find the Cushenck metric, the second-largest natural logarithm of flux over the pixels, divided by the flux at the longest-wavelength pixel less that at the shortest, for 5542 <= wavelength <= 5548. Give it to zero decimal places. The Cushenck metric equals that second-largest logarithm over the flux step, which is 2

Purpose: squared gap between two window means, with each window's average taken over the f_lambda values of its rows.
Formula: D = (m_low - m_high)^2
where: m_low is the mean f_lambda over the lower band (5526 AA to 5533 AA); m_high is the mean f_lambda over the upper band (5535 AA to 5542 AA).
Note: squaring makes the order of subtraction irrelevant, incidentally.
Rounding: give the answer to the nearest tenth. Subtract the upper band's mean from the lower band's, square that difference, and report 1.3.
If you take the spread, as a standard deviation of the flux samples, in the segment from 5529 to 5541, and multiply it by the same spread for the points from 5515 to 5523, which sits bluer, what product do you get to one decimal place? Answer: 0.2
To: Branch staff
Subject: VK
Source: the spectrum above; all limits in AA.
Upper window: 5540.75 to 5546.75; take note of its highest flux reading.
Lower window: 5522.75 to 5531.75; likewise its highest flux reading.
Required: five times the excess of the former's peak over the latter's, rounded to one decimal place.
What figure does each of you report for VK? 3.0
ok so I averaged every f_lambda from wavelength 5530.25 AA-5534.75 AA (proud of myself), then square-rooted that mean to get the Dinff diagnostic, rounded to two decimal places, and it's 4.84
